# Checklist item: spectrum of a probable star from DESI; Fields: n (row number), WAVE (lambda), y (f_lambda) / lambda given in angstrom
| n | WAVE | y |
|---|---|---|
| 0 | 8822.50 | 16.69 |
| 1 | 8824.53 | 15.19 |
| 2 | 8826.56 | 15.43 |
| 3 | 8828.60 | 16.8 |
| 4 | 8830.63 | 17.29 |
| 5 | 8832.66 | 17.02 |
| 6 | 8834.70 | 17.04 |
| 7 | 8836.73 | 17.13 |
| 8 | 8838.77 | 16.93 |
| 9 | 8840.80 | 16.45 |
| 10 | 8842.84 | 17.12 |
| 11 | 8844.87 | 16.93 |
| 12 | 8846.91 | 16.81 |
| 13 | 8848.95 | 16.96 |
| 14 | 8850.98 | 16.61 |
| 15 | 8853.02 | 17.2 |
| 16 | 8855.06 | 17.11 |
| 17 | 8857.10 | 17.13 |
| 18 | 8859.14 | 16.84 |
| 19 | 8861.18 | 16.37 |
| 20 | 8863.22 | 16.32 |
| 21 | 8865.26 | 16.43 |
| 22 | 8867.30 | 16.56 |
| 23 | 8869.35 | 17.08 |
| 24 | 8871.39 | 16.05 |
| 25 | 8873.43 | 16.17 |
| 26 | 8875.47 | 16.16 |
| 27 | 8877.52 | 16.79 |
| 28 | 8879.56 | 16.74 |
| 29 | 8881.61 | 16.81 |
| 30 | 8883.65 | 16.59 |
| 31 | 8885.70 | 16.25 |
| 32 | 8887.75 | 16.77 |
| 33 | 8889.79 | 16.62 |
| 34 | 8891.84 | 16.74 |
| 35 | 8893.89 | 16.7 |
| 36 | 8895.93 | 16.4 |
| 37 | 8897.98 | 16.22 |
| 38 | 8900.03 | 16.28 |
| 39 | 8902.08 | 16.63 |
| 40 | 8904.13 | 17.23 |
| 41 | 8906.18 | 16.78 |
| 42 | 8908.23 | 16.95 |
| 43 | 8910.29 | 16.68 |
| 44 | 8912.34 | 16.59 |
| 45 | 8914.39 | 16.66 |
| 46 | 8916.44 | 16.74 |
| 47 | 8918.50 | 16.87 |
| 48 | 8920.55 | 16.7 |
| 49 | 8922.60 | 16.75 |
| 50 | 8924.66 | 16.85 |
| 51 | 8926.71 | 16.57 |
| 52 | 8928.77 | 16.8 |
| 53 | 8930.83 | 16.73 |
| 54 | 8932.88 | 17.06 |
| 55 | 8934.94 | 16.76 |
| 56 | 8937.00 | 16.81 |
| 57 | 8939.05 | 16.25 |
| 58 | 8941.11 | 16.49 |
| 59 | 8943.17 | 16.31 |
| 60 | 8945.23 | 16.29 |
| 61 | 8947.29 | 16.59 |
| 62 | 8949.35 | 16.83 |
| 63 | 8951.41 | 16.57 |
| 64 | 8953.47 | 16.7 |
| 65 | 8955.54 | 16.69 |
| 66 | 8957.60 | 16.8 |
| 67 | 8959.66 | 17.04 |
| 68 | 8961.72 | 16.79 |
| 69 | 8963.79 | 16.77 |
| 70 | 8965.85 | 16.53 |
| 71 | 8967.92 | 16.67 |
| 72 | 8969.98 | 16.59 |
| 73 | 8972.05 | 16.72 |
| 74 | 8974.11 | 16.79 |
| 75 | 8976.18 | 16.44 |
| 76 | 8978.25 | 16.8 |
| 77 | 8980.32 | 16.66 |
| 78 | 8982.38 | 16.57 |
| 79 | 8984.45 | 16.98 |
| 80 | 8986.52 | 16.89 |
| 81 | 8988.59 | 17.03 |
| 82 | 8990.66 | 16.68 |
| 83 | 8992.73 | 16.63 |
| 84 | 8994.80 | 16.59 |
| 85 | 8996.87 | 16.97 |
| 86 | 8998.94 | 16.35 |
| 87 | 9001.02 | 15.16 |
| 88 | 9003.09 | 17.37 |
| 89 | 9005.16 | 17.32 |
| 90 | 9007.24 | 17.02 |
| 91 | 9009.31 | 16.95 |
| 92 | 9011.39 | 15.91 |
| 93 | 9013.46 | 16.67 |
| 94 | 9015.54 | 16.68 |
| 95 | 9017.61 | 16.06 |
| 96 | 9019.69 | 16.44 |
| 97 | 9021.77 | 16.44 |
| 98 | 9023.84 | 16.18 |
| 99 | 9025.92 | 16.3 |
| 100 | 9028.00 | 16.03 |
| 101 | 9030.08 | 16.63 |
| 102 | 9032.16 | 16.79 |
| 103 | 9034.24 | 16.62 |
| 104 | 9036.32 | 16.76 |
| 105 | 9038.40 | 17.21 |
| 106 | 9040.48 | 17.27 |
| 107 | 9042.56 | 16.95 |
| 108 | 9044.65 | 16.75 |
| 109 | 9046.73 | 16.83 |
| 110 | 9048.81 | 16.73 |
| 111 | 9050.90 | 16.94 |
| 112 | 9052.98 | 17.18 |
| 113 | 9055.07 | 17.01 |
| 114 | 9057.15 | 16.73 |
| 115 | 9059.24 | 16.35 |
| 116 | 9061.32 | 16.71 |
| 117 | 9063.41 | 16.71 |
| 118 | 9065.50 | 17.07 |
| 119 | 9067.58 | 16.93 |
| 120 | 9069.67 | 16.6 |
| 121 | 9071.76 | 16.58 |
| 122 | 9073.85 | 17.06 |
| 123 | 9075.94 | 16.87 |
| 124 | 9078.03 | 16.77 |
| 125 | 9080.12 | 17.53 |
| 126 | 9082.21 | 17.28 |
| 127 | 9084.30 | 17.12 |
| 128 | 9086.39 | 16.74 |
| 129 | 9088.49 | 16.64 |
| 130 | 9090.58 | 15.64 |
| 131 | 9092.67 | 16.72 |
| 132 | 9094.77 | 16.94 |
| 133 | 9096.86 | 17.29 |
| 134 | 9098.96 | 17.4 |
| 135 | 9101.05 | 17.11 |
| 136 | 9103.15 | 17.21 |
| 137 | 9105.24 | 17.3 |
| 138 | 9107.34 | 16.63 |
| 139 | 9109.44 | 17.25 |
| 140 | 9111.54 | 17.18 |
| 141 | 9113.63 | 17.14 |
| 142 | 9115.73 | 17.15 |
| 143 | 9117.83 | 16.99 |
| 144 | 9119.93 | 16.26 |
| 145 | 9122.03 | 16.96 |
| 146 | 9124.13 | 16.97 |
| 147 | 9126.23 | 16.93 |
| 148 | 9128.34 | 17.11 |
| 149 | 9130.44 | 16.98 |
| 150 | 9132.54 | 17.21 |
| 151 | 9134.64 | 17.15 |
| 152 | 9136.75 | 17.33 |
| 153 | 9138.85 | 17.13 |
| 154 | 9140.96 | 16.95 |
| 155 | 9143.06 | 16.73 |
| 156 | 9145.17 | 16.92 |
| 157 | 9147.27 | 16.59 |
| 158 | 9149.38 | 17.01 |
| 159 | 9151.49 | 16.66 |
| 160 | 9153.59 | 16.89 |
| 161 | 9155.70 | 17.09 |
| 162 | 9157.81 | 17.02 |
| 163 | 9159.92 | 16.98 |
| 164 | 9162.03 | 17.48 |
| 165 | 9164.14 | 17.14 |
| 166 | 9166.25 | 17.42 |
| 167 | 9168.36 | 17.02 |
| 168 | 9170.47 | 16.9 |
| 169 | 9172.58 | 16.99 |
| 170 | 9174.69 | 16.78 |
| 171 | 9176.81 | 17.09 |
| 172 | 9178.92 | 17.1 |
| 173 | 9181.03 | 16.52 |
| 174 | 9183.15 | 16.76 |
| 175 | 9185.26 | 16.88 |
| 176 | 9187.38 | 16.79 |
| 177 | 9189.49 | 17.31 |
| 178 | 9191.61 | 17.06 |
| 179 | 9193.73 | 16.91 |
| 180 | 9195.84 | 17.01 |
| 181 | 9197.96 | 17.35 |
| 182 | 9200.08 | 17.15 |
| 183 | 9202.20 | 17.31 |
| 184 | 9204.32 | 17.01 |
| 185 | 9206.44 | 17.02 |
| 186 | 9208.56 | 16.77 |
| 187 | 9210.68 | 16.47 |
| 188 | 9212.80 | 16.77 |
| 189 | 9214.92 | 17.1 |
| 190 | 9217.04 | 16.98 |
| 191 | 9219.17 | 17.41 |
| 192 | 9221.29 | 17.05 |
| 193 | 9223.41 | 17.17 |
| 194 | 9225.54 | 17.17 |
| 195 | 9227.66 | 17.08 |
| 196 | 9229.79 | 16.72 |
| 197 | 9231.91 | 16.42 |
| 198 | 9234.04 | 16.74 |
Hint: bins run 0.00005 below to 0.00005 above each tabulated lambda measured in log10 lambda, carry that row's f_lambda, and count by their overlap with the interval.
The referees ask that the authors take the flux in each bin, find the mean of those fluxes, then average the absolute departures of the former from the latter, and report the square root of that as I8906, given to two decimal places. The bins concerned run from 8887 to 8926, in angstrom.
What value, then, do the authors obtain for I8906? 0.39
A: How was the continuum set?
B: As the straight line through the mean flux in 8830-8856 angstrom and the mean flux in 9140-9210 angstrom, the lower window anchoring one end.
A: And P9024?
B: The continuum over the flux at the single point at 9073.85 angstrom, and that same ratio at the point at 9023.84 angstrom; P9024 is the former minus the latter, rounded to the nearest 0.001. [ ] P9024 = -0.054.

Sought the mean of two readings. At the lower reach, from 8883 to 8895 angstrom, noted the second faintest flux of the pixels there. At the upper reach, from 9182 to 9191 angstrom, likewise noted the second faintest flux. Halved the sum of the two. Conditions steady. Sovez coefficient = 16.69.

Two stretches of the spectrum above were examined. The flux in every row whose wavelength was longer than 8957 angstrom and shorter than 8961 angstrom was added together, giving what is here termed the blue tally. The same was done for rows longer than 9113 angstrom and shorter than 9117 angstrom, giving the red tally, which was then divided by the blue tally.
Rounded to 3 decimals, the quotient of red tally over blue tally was 1.013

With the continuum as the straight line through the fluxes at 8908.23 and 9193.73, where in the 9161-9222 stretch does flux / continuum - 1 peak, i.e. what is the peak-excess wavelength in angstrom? 9162.03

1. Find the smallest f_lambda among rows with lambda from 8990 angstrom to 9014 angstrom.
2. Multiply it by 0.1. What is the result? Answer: 1.52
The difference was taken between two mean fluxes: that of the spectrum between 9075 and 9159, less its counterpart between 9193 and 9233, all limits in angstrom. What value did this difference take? -0.02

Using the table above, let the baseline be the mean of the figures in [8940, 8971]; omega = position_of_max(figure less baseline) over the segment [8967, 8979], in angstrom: 8978.25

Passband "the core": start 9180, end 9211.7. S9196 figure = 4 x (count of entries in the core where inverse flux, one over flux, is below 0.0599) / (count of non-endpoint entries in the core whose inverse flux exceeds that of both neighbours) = 13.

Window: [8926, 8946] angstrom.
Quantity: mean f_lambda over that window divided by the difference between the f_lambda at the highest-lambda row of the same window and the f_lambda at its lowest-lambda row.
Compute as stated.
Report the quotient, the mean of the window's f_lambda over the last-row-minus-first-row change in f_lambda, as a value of -59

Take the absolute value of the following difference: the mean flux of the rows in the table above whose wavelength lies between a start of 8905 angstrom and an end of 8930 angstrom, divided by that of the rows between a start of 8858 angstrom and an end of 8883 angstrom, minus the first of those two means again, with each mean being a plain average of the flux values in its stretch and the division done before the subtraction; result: 15.7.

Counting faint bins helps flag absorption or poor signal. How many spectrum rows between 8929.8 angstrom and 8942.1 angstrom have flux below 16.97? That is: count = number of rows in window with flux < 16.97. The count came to 5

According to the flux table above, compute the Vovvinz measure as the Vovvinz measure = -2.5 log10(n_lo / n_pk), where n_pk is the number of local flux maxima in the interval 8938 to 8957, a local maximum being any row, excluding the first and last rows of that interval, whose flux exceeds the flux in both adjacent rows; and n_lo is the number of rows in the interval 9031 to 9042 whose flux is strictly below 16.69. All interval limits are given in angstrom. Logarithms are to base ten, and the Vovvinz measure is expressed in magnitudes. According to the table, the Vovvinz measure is 1.2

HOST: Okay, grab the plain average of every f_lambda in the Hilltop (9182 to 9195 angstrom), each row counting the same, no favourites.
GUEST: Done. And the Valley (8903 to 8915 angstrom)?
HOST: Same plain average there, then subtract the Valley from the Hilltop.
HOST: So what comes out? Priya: 0.14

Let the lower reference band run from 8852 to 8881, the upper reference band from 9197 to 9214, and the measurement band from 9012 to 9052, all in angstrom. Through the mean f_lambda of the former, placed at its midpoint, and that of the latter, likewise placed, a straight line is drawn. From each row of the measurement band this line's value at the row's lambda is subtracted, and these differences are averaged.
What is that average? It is -0.16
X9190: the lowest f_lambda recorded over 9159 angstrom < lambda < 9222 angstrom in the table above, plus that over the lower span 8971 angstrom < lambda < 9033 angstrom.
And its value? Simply 31.6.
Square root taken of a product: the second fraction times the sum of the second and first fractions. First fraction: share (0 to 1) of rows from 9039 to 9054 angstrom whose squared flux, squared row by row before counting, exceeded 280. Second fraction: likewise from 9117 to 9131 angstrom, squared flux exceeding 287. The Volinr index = 1.1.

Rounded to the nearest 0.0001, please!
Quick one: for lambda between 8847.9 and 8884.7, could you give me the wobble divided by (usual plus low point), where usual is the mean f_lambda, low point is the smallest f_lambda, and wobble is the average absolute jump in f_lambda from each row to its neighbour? 0.0085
